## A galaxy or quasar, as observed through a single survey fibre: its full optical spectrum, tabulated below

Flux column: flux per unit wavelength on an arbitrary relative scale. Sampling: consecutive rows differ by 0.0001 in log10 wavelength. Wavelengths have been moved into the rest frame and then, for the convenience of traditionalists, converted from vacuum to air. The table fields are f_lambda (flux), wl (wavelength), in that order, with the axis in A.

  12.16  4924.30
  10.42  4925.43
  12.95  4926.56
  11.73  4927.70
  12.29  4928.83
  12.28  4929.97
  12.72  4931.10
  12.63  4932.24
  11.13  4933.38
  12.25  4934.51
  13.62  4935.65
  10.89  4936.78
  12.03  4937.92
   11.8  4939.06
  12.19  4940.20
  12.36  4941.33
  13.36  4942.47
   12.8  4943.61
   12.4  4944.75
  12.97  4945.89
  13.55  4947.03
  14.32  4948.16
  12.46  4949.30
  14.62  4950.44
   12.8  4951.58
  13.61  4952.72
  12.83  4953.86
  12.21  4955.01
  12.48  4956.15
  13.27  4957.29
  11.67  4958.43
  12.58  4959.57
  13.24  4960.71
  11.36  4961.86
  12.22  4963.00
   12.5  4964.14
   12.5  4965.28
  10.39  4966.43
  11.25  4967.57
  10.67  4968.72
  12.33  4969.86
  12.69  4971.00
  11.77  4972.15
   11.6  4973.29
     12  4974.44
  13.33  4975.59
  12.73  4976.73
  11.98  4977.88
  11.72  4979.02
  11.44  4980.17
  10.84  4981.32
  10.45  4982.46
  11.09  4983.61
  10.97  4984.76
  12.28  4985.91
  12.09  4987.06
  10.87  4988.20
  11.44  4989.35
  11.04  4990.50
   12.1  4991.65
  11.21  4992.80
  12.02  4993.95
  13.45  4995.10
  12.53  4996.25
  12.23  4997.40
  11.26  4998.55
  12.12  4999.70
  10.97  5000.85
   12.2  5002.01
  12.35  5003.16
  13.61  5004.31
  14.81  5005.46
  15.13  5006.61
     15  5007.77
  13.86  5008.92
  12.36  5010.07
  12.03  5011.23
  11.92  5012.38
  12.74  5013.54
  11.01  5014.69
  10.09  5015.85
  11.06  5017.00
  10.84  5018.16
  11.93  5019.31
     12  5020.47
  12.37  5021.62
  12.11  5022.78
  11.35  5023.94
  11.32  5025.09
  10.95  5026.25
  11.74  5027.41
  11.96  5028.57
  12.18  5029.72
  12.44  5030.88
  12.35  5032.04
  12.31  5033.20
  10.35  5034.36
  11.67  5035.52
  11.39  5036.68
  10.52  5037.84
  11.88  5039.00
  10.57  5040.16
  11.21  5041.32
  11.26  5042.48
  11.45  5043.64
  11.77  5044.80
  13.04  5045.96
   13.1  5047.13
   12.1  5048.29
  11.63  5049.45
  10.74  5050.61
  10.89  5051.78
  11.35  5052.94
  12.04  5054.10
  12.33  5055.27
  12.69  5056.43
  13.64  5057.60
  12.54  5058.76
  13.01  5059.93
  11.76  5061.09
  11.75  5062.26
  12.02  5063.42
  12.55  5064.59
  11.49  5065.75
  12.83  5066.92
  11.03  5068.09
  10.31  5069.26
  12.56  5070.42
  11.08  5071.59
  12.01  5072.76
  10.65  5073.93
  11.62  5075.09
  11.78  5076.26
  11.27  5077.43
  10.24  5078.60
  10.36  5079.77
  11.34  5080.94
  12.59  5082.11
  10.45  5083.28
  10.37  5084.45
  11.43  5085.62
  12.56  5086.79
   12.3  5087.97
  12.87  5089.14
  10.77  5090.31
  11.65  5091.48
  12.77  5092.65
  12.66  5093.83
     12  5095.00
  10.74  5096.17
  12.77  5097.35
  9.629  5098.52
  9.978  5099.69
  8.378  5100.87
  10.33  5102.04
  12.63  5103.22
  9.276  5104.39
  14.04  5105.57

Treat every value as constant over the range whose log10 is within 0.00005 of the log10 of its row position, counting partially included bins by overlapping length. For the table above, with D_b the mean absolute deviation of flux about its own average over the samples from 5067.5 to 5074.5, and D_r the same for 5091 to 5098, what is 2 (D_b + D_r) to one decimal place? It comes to 2.6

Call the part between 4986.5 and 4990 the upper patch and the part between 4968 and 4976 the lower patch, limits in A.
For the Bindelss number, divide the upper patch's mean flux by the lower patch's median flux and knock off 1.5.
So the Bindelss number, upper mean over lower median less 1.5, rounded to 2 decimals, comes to -0.54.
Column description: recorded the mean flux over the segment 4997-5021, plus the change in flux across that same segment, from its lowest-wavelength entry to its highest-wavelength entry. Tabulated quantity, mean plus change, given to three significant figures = 12.1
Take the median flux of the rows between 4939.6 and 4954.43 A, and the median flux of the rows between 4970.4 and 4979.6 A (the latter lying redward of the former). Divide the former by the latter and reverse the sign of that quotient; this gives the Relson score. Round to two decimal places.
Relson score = -1.07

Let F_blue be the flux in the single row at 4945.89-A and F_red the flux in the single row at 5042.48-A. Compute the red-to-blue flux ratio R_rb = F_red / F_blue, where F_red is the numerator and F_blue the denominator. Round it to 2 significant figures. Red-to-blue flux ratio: 0.87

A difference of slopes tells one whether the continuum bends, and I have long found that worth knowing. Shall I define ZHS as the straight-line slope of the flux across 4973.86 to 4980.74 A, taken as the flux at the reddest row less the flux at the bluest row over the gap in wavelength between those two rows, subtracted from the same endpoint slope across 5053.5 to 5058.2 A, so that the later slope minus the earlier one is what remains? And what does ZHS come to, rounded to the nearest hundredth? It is 0.55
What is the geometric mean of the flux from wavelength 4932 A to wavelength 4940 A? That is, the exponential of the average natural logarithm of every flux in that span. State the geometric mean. 12.0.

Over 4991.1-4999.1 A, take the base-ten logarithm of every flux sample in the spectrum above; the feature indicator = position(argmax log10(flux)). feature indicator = 4995.10 A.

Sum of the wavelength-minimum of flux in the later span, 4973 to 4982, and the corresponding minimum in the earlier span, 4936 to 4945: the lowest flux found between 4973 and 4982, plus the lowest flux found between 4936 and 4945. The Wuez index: 21.7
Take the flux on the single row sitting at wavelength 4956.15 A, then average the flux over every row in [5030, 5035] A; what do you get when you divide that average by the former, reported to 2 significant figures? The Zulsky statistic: 0.95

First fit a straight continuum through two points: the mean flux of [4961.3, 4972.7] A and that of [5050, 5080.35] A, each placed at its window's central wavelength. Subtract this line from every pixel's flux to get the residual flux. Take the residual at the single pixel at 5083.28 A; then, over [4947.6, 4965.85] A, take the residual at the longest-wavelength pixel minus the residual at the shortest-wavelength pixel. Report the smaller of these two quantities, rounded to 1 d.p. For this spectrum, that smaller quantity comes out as -1.8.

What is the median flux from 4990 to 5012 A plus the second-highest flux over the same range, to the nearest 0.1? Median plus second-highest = 27.2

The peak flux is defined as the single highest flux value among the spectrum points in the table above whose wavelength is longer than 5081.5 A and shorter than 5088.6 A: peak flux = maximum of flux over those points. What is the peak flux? 12.59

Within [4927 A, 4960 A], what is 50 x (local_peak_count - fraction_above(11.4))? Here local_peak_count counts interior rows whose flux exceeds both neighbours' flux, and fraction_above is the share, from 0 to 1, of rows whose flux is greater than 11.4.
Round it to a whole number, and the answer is 403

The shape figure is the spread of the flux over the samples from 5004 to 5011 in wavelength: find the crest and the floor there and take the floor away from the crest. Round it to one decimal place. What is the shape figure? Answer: 2.8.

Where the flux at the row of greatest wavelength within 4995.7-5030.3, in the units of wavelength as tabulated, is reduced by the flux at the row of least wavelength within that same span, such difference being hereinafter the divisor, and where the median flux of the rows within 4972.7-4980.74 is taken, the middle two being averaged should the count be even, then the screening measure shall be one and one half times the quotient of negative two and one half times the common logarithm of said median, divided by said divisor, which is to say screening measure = 12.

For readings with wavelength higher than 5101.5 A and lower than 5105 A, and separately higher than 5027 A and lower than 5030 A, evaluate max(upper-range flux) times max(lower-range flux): 154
